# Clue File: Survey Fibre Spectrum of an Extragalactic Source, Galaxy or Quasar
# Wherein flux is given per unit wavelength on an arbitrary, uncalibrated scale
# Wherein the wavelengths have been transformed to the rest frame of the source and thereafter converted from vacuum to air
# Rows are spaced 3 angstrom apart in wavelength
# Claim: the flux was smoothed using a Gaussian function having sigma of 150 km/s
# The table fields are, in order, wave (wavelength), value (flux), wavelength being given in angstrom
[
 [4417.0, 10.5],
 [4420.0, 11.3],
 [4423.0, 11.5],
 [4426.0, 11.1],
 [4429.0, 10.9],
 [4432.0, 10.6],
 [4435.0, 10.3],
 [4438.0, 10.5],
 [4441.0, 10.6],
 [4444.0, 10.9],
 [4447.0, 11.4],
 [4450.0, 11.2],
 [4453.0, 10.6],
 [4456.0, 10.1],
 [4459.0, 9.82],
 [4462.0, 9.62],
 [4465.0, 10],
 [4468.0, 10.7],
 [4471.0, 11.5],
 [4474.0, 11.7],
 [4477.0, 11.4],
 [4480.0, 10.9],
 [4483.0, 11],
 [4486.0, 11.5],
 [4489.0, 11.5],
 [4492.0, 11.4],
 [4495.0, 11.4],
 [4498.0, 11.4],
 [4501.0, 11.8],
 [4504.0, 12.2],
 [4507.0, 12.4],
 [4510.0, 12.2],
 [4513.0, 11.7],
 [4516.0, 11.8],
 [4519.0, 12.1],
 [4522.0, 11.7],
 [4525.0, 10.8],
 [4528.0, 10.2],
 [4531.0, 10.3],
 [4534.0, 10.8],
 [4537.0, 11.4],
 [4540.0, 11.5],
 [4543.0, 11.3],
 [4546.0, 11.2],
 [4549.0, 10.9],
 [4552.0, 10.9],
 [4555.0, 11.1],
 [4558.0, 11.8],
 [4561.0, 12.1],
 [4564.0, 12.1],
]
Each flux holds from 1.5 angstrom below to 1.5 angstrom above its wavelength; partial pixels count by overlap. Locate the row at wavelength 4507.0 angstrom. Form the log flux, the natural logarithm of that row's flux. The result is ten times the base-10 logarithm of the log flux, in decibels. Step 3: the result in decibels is 4.01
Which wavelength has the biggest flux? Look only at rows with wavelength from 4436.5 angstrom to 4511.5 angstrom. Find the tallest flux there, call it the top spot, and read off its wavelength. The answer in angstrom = 4507.0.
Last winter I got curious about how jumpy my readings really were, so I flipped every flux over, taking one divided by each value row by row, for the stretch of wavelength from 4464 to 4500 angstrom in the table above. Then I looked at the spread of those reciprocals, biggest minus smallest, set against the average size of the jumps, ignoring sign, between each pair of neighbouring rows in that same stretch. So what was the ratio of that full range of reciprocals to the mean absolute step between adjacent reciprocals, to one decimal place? 6.1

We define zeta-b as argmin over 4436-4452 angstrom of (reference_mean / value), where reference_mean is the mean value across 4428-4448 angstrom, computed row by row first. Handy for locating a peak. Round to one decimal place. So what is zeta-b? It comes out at 4447.0 angstrom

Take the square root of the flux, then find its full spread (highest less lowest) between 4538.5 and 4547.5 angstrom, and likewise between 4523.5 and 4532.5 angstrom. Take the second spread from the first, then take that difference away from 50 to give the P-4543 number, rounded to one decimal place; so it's 50.0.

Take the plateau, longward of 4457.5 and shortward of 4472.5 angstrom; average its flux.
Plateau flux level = 10.3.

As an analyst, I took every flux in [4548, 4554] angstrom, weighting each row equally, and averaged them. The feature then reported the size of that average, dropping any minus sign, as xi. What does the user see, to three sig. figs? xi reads 10.9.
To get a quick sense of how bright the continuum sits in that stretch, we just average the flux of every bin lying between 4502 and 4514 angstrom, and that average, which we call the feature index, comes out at 12.1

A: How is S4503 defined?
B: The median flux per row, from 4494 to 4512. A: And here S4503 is 12.0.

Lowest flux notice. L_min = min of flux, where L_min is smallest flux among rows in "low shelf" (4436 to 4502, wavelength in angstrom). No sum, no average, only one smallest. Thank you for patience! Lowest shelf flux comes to 9.62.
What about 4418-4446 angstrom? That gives 10.3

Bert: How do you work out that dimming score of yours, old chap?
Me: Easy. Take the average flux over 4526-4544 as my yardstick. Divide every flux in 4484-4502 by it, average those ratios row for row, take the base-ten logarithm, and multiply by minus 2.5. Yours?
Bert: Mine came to -0.06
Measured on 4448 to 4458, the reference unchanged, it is 0.03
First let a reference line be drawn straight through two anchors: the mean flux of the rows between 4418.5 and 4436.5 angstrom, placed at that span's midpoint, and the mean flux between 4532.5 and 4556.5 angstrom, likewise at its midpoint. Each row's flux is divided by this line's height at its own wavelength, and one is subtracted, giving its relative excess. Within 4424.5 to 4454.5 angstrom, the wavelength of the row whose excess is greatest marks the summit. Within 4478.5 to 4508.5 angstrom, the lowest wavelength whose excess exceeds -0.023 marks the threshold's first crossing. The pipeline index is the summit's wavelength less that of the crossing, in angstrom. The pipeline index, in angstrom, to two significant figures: -33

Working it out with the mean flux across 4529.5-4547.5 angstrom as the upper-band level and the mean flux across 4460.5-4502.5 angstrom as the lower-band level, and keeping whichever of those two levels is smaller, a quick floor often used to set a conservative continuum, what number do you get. 11.1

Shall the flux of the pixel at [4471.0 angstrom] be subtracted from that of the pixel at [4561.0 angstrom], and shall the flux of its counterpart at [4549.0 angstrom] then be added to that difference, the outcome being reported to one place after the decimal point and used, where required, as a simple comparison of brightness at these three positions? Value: 11.5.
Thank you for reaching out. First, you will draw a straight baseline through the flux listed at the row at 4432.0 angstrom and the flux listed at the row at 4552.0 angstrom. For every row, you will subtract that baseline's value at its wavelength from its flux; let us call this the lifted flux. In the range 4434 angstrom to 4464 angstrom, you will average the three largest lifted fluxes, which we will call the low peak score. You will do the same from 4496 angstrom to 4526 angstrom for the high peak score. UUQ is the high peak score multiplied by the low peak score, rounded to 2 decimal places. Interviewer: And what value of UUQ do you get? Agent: 0.78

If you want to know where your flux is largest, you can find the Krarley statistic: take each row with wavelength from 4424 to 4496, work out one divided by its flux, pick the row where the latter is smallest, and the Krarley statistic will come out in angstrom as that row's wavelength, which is 4474.0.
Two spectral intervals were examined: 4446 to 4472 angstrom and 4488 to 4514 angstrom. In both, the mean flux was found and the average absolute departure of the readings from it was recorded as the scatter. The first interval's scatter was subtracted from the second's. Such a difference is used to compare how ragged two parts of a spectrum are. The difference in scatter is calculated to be -0.3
